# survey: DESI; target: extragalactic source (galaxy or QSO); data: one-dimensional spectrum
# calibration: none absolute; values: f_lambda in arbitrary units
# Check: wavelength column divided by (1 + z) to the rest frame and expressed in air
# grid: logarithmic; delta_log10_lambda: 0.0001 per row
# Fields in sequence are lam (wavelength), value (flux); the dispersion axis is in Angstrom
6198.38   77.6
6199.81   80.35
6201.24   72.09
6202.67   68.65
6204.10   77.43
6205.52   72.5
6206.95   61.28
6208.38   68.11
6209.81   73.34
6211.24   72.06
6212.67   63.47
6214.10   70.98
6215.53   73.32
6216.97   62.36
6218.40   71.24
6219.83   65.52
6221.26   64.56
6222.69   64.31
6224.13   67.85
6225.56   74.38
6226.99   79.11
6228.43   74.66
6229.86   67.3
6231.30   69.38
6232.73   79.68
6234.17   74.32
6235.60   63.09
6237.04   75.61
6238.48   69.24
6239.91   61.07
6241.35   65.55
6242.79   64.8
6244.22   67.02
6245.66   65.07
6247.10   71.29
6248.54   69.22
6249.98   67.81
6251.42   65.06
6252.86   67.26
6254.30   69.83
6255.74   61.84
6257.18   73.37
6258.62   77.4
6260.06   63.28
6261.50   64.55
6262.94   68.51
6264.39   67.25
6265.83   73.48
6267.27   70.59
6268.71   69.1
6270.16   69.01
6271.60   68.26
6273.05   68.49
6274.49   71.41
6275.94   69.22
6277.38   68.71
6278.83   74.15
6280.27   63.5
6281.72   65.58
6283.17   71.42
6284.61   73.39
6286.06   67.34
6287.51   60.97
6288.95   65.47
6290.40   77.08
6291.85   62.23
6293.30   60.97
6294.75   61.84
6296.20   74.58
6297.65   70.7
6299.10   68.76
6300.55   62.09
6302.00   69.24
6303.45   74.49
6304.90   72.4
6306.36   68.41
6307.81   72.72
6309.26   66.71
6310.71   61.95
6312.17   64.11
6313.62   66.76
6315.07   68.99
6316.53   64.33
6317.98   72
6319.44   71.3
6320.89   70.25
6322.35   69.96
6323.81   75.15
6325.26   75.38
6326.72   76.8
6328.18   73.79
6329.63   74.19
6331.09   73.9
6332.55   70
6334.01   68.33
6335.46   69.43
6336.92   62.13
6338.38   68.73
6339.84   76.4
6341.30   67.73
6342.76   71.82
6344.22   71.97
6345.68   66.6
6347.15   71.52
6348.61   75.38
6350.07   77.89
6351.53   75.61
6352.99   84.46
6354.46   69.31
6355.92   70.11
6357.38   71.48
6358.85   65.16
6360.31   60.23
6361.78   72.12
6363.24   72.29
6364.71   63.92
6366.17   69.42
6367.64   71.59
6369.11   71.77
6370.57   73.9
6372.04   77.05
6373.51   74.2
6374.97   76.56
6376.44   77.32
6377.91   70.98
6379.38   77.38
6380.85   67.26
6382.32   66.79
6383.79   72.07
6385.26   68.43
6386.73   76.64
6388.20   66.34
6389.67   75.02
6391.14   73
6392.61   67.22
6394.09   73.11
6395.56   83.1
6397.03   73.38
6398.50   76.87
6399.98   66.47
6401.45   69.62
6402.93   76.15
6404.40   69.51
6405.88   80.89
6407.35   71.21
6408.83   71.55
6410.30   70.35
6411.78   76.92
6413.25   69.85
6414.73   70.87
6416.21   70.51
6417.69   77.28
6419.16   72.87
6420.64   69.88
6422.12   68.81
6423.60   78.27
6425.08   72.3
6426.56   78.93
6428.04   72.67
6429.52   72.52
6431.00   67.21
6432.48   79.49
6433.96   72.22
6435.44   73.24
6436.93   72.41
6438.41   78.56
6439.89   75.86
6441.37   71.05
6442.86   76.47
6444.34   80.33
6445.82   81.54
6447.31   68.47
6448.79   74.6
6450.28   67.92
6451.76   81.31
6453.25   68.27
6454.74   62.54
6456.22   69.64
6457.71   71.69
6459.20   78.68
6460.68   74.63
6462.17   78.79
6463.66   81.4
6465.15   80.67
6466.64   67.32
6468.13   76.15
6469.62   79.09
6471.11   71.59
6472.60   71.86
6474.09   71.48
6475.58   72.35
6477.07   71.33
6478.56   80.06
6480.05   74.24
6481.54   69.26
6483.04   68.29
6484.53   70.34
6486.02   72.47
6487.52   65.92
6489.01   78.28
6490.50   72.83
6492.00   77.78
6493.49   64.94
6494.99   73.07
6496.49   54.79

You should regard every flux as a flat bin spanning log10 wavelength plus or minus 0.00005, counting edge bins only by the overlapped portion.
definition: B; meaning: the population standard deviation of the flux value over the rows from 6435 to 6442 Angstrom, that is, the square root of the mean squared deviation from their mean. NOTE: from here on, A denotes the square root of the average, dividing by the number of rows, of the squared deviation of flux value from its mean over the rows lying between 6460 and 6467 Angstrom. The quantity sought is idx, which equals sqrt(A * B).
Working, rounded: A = 5.2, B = 2.7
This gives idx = 3.7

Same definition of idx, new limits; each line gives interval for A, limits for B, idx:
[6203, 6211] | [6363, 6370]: 4.1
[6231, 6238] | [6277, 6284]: 4.7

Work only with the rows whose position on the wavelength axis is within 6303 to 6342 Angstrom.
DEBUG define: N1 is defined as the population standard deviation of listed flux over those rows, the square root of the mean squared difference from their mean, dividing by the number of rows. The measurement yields 4.1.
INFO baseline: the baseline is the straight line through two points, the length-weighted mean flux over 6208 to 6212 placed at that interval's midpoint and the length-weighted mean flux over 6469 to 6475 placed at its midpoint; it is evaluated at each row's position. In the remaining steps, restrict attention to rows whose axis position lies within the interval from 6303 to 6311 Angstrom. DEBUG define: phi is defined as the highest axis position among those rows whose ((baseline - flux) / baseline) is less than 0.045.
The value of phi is 6307.81 Angstrom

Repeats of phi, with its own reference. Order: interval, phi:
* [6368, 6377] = 6376.44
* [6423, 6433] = 6432.48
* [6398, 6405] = 6402.93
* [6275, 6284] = 6283.17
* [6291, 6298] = 6297.65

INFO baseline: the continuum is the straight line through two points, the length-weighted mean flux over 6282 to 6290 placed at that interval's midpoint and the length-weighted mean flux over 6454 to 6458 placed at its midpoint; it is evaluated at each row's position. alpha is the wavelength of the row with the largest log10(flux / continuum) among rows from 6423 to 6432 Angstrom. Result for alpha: 6426.56 Angstrom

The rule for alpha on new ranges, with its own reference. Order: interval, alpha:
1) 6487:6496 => 6489.01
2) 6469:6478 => 6469.62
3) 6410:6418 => 6417.69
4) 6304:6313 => 6307.81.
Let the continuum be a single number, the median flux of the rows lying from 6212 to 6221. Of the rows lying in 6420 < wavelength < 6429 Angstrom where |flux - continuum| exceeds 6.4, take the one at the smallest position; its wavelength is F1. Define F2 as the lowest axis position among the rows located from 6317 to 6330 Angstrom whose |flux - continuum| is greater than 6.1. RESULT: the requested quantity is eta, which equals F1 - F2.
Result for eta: 99.8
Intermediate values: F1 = 6423.60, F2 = 6323.81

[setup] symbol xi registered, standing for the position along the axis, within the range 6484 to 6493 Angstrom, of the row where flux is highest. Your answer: 6489.01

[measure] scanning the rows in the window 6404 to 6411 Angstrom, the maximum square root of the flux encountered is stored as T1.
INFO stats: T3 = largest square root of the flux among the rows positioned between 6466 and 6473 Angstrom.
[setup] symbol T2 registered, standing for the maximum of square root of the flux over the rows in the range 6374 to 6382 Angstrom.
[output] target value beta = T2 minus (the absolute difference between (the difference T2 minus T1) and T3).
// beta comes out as -0.3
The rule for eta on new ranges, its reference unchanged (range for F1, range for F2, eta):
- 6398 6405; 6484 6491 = -90.5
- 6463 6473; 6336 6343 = 126.7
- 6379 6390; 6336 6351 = 42.5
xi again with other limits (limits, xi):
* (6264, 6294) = 6290.40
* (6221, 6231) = 6226.99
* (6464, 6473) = 6465.15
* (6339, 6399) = 6352.99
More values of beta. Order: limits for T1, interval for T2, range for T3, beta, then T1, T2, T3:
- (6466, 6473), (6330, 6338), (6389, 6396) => -0.8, 8.9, 8.60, 9.1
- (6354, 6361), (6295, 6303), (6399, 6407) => -0.2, 8.5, 8.64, 9.0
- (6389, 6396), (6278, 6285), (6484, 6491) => -0.7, 9.1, 8.61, 8.8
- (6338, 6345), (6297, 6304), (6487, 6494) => -0.3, 8.7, 8.63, 8.8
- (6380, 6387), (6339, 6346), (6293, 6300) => 0.1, 8.8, 8.74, 8.6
